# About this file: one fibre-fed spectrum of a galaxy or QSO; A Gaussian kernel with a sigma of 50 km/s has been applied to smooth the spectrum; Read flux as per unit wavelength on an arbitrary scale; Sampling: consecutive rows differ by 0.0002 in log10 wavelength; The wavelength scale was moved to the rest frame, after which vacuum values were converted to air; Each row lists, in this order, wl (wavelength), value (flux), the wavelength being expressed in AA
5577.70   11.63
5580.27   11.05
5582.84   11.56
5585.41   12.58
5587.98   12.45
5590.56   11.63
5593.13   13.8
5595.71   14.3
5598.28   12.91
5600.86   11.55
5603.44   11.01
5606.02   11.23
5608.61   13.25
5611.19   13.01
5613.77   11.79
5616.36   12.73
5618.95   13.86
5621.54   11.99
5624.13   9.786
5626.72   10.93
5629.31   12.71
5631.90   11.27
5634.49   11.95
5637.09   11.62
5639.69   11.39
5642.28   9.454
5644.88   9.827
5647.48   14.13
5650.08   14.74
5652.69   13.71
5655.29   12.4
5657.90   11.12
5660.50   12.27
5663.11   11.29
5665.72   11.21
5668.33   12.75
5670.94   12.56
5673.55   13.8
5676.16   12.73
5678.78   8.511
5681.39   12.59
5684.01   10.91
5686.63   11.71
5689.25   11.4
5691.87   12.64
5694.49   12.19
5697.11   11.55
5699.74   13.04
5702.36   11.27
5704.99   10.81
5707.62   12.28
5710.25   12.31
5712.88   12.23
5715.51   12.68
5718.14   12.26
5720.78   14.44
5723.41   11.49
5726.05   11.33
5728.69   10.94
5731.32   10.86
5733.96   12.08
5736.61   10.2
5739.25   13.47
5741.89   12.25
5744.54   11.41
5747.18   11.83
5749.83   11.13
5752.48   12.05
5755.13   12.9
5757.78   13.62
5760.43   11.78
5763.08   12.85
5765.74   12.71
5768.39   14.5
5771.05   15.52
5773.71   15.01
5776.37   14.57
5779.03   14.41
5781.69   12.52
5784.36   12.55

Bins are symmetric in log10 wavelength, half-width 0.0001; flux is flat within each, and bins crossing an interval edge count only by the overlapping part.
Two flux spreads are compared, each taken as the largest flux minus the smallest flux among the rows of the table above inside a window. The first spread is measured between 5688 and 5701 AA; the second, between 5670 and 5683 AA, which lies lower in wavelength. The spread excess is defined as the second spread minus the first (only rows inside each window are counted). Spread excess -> 3.6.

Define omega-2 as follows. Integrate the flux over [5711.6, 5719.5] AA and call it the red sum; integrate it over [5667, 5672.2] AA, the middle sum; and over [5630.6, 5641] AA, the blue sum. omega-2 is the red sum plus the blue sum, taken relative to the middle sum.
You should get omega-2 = 3.3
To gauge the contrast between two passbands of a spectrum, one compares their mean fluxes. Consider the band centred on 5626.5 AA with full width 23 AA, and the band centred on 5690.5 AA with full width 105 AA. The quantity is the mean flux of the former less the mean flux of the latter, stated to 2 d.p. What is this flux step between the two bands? -0.10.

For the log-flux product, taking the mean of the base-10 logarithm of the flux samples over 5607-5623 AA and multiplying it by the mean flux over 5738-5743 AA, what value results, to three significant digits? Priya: 14.2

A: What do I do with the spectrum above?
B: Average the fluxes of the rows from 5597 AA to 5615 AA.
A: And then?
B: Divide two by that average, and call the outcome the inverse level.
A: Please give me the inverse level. 0.165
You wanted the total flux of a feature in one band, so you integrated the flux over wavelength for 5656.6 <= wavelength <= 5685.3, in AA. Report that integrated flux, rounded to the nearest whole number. 339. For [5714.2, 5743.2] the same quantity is 348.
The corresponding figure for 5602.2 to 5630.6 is 342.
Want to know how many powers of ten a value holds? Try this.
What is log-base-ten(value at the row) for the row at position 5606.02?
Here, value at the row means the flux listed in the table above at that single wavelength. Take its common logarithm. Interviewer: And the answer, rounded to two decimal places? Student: 1.05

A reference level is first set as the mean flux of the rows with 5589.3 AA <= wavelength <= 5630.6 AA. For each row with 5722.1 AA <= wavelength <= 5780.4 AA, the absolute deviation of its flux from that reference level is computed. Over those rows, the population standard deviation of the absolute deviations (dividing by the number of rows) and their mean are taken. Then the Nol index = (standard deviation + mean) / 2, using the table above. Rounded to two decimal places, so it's 1.04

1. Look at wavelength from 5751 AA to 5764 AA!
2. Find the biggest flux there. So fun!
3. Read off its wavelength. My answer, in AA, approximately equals 5757.78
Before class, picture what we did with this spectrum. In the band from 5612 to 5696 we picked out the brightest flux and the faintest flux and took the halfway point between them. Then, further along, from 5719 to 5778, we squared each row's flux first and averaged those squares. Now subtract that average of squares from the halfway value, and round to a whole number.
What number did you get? -149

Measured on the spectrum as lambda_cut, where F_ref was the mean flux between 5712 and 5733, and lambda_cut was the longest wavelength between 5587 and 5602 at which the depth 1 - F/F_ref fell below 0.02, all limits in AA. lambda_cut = 5598.28 AA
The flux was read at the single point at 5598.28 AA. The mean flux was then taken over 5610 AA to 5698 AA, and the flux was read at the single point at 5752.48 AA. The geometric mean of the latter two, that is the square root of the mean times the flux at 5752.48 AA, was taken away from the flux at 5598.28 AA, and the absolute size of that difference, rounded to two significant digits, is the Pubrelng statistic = 0.91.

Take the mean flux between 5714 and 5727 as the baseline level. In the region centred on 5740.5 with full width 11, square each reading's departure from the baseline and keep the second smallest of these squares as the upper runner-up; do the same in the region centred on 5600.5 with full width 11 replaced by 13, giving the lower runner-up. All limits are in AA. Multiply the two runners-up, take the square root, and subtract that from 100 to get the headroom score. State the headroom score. 99.1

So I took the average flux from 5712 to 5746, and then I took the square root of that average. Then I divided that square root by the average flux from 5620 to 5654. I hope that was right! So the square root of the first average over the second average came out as 0.293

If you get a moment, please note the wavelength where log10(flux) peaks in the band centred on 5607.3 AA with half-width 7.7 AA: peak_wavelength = 5608.61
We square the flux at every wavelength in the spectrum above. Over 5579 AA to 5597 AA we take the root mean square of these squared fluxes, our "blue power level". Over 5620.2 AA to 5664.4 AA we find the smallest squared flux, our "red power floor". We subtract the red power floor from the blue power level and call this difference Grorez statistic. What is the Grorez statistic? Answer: 70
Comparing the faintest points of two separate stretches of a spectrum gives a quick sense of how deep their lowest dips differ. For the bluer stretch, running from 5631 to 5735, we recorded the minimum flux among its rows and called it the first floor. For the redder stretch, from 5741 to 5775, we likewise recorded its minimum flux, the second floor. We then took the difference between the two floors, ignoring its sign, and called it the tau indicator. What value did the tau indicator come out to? 2.6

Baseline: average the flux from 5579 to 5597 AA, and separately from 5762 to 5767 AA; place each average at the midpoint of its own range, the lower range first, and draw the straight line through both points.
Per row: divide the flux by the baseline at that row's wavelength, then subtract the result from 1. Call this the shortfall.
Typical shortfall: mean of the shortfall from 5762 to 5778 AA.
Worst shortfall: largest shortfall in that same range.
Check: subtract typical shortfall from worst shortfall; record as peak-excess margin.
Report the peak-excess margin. 0.12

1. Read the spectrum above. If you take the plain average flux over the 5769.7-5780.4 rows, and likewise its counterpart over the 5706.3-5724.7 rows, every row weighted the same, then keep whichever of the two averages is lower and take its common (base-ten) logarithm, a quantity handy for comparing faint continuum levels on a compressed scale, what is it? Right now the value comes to 1.098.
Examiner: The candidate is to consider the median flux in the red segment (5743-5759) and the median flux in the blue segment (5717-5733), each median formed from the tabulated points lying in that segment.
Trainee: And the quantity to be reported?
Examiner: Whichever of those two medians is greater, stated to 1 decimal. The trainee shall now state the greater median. 11.9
